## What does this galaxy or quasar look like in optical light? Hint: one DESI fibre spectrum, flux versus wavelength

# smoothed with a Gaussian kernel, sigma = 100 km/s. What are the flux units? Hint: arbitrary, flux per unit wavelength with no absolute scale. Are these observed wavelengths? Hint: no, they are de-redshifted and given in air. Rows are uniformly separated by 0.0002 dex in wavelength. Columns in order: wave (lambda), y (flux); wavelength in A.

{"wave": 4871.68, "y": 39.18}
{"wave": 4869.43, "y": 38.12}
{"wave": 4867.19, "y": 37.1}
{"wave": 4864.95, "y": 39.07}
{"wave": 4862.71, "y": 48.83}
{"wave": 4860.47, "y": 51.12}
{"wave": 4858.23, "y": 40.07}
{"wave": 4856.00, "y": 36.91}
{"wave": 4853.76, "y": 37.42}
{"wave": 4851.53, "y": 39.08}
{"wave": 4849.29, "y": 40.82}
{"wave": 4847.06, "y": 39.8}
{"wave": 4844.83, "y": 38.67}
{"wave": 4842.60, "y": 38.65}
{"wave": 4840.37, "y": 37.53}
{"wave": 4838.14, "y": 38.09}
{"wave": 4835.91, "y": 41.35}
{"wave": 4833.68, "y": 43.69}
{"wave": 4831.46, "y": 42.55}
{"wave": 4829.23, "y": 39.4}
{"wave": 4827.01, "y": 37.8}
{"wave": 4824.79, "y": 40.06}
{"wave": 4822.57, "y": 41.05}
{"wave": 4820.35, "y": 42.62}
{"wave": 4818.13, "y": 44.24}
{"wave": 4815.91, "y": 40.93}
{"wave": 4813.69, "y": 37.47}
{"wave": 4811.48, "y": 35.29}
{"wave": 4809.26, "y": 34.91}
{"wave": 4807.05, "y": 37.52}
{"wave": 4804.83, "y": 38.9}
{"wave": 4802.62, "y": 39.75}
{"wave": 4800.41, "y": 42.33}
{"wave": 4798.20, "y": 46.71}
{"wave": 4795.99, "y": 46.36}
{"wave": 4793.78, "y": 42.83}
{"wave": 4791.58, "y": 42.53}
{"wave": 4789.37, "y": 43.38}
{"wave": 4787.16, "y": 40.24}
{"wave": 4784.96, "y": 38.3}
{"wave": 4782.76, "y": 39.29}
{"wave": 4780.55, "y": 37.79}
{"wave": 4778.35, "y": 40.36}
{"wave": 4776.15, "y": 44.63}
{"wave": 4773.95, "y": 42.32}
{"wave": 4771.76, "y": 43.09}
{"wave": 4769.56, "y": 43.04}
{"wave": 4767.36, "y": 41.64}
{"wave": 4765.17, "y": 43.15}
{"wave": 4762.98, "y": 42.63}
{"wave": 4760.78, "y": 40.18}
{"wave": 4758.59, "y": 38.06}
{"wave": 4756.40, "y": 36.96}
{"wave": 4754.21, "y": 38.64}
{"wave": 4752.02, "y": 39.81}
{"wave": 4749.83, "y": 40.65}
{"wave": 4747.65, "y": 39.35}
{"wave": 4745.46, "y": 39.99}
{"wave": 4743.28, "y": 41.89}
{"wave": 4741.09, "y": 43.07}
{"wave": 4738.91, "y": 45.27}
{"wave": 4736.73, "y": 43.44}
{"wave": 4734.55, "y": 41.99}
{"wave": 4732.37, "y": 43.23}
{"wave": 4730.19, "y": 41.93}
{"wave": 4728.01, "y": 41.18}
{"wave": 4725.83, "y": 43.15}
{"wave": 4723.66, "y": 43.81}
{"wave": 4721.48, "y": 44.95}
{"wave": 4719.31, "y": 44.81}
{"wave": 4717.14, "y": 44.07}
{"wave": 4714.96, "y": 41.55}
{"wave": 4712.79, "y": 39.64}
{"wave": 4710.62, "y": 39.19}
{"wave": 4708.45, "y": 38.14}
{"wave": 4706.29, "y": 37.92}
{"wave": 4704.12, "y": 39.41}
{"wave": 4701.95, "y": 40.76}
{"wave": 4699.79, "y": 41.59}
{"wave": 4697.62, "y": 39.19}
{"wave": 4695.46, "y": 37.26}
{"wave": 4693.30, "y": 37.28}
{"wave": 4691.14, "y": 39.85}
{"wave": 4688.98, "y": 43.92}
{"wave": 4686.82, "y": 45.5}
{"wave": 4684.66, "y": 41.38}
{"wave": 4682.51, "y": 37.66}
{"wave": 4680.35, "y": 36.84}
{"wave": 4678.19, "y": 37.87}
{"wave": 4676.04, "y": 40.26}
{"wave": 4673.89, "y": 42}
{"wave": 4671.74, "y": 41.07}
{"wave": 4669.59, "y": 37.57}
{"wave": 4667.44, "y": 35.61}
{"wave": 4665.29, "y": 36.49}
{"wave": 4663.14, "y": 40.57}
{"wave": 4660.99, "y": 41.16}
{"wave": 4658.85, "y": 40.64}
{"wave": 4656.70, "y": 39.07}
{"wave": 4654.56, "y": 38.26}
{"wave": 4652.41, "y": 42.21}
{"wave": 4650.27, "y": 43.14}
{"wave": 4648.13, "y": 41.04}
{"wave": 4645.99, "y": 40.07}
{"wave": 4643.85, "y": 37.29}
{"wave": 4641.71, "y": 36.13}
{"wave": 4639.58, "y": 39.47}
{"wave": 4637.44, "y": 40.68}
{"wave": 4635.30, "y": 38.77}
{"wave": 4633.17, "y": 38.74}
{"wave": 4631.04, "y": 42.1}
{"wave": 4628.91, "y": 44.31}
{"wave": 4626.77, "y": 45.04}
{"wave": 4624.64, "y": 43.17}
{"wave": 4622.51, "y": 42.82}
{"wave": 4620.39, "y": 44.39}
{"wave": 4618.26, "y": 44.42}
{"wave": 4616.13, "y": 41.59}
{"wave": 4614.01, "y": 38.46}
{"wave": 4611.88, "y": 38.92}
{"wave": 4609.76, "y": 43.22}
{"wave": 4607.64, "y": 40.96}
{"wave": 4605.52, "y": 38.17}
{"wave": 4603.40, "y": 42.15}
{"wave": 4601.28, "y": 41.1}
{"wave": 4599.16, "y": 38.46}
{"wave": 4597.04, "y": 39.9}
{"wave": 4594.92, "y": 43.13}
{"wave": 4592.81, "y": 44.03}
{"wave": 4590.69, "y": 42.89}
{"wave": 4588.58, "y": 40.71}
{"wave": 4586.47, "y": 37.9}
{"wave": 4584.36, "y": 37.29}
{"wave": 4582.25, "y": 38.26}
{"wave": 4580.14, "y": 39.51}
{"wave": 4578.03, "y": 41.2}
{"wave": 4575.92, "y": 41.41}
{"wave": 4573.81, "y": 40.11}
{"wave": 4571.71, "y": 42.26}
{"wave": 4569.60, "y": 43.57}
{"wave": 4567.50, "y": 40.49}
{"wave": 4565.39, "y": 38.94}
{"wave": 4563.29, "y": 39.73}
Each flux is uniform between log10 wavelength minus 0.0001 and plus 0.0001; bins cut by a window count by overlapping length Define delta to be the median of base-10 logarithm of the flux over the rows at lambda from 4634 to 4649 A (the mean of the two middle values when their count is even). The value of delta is 1.60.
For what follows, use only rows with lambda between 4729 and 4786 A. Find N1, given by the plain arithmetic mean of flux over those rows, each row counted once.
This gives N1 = 41.2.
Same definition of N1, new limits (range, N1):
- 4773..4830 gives 40.7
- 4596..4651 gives 40.9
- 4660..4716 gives 39.6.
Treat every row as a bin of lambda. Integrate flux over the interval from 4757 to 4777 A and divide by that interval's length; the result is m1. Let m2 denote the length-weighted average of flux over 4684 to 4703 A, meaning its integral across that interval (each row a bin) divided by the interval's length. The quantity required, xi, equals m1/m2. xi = 1.03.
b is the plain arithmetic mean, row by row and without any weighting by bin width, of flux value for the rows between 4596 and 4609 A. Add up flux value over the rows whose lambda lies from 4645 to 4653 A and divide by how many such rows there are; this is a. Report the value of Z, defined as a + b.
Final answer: 81.7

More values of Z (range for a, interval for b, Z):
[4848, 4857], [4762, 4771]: 81.2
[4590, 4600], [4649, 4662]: 82.4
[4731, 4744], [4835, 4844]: 82.1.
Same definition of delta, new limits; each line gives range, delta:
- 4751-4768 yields 1.60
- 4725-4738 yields 1.63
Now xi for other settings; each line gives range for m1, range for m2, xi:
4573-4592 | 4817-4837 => 0.96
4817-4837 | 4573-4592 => 1.04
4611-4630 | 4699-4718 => 1.06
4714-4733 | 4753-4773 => 1.06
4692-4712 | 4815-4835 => 0.94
